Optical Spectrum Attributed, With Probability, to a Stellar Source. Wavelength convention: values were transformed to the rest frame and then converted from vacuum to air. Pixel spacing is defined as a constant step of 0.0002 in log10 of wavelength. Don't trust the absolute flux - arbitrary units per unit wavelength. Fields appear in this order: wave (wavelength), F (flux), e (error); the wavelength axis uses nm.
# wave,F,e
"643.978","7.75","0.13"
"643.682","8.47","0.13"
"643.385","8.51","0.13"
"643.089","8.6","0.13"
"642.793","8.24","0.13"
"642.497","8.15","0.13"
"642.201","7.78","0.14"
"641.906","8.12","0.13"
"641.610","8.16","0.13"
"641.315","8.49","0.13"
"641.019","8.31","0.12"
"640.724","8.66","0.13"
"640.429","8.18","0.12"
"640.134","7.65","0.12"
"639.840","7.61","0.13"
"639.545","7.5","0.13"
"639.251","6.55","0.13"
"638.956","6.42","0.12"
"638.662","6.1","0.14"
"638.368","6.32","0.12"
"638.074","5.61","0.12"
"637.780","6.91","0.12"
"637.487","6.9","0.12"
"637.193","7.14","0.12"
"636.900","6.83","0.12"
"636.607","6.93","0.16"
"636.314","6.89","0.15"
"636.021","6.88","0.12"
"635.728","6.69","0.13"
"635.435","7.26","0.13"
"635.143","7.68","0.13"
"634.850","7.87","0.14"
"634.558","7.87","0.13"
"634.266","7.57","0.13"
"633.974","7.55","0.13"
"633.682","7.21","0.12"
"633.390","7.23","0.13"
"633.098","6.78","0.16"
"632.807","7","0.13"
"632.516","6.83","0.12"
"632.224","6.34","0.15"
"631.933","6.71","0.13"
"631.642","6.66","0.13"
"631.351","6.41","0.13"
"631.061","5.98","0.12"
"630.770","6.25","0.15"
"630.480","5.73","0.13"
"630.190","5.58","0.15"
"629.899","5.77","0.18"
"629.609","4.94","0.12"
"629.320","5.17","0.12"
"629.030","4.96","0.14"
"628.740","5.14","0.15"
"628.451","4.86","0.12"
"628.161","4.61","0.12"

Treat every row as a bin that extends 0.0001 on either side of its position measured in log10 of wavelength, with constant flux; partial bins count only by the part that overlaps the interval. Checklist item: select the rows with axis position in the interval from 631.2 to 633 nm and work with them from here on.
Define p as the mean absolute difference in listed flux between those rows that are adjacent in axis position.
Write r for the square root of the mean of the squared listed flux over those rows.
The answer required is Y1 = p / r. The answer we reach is 0.040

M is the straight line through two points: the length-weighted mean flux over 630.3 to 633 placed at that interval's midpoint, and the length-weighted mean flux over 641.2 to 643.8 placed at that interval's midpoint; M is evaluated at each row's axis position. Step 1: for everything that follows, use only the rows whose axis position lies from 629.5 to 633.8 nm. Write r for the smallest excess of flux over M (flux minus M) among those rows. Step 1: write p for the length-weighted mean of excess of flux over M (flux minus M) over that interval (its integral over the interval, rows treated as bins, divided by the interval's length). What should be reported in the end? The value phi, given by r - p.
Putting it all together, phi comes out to -1.1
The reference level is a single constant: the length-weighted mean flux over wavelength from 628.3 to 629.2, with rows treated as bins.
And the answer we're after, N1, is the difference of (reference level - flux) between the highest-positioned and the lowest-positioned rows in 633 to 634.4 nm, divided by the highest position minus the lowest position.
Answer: -0.7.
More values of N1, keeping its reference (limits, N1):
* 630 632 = -0.6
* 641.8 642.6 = -0.1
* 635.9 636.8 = -0.1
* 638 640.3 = -1.0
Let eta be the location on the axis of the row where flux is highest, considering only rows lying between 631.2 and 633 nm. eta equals 632.807 nm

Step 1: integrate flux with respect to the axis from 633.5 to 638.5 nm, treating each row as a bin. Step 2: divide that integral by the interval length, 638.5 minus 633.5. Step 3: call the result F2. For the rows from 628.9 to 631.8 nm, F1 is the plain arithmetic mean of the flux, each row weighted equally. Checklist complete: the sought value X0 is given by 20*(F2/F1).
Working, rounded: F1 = 5.7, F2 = 7.1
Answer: 25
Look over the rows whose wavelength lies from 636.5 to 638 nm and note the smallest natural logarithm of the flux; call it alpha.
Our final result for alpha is 1.92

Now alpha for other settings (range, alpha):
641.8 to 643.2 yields 2.05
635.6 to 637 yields 1.90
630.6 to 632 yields 1.79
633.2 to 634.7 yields 1.98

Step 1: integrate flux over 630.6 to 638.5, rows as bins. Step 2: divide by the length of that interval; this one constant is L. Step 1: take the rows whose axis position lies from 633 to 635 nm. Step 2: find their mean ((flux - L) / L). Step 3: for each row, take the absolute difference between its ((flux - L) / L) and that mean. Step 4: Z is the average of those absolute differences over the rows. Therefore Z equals 0.046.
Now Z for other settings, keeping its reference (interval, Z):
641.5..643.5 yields 0.028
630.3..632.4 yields 0.039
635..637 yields 0.037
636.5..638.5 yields 0.058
